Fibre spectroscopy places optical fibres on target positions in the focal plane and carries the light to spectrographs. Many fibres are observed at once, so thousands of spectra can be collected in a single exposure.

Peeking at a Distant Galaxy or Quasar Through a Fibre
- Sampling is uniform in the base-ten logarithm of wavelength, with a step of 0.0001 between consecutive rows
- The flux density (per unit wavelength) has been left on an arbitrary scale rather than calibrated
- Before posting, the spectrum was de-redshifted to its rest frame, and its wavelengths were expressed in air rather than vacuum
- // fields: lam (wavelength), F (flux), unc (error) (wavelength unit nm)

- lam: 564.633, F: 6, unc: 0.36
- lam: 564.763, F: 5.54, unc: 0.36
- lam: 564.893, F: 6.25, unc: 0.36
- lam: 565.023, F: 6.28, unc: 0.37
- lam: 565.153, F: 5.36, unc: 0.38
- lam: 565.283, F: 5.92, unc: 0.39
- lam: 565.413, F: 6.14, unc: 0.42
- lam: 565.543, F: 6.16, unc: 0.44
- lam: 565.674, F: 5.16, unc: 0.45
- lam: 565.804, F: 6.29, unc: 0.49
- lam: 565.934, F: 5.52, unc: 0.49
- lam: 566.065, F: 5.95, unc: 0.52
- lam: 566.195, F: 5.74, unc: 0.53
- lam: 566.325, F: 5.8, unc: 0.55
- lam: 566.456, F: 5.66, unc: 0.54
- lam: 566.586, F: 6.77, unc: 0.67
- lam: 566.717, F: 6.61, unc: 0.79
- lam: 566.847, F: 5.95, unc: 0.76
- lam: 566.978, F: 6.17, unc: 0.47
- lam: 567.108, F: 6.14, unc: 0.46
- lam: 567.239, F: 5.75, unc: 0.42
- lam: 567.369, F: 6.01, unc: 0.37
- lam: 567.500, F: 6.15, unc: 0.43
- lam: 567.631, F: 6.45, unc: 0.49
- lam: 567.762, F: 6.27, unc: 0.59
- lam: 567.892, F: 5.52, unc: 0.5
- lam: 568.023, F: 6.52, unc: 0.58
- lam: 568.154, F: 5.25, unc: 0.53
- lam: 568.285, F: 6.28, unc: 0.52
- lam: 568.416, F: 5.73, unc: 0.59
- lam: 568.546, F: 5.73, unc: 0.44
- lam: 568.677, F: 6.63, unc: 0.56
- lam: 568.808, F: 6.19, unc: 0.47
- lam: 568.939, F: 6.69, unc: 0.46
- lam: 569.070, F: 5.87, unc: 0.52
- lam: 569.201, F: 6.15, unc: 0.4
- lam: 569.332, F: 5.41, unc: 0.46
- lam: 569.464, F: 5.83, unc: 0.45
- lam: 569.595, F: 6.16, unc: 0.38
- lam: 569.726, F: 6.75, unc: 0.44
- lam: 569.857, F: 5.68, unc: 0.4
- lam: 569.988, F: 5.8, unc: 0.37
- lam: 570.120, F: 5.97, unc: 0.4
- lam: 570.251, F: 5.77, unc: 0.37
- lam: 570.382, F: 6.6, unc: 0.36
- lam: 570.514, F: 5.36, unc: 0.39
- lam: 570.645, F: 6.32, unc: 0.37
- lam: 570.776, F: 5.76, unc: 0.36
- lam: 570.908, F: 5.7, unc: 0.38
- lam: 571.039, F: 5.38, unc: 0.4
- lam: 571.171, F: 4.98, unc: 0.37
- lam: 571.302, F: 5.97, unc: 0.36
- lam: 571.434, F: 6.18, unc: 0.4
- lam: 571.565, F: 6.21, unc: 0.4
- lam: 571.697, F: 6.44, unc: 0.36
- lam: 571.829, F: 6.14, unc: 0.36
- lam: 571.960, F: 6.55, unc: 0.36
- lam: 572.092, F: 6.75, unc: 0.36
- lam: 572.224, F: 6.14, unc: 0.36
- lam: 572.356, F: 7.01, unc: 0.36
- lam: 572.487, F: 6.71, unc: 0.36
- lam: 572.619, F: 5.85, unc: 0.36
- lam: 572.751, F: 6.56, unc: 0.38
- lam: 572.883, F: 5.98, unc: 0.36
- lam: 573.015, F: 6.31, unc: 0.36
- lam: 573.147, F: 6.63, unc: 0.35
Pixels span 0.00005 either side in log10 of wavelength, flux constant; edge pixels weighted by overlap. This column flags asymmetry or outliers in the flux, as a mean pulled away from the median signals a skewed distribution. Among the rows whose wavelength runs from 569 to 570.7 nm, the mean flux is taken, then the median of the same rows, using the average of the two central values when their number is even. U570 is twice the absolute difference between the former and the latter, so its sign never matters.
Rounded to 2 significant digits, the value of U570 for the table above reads 0.21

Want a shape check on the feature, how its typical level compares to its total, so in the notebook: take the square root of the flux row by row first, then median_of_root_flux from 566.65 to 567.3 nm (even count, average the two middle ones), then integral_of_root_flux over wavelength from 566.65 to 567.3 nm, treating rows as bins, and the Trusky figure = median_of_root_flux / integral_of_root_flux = 1.5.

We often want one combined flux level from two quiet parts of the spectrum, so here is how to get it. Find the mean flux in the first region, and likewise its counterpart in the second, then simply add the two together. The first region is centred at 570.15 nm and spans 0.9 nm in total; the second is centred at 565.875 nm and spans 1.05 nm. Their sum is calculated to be 11.8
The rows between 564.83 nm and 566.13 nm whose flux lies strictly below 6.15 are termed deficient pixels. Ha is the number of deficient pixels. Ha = 6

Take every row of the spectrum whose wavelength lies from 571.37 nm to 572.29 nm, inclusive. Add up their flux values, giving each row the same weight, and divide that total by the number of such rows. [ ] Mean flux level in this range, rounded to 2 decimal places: 6.34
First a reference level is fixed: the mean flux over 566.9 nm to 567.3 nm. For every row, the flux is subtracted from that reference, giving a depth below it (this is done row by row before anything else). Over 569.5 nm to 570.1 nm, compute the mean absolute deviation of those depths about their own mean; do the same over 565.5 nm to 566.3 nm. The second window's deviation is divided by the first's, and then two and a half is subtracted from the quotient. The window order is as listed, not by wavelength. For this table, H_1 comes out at -1.6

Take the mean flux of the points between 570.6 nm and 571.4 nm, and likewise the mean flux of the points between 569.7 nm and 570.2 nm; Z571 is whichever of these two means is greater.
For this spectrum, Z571 6.0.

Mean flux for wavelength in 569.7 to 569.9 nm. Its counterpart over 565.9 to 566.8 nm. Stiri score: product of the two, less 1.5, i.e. 36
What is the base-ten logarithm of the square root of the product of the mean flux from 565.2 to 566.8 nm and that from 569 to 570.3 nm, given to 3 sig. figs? 0.775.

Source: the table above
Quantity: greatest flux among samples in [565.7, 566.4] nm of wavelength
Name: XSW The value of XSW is 6.29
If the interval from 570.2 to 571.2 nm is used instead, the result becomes 6.6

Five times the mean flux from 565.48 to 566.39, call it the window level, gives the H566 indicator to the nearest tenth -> 29.0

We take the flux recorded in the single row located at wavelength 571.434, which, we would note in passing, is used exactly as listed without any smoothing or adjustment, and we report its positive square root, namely 2.49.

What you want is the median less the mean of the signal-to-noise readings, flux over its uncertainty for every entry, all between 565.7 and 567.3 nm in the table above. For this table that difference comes -0.11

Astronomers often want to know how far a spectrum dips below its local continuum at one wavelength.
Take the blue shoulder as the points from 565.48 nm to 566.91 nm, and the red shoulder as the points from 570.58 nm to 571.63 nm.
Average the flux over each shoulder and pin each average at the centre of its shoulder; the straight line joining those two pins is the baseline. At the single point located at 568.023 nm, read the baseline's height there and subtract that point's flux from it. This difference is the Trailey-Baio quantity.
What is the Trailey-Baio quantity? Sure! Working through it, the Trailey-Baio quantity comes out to -0.6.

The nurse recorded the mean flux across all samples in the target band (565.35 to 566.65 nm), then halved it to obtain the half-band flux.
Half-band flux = 2.96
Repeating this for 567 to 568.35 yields 3.02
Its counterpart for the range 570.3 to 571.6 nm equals 2.92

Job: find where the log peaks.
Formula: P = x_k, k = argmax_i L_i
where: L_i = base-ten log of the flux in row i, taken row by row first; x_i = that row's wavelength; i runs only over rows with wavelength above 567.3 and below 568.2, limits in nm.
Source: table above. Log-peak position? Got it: 568.023 nm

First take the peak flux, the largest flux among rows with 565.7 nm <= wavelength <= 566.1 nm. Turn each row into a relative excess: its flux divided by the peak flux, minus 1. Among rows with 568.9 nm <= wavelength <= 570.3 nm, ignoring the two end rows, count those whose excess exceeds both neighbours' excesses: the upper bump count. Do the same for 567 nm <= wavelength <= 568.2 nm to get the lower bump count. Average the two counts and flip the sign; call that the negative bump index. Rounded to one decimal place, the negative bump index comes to -2.5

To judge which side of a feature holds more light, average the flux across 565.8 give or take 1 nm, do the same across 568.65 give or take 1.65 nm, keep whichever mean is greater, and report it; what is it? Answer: 6.03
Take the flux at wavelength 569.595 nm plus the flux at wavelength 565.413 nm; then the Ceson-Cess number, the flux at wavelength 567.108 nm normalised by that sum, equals 0.499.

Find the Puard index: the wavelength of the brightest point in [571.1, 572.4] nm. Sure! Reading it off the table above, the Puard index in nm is 572.356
